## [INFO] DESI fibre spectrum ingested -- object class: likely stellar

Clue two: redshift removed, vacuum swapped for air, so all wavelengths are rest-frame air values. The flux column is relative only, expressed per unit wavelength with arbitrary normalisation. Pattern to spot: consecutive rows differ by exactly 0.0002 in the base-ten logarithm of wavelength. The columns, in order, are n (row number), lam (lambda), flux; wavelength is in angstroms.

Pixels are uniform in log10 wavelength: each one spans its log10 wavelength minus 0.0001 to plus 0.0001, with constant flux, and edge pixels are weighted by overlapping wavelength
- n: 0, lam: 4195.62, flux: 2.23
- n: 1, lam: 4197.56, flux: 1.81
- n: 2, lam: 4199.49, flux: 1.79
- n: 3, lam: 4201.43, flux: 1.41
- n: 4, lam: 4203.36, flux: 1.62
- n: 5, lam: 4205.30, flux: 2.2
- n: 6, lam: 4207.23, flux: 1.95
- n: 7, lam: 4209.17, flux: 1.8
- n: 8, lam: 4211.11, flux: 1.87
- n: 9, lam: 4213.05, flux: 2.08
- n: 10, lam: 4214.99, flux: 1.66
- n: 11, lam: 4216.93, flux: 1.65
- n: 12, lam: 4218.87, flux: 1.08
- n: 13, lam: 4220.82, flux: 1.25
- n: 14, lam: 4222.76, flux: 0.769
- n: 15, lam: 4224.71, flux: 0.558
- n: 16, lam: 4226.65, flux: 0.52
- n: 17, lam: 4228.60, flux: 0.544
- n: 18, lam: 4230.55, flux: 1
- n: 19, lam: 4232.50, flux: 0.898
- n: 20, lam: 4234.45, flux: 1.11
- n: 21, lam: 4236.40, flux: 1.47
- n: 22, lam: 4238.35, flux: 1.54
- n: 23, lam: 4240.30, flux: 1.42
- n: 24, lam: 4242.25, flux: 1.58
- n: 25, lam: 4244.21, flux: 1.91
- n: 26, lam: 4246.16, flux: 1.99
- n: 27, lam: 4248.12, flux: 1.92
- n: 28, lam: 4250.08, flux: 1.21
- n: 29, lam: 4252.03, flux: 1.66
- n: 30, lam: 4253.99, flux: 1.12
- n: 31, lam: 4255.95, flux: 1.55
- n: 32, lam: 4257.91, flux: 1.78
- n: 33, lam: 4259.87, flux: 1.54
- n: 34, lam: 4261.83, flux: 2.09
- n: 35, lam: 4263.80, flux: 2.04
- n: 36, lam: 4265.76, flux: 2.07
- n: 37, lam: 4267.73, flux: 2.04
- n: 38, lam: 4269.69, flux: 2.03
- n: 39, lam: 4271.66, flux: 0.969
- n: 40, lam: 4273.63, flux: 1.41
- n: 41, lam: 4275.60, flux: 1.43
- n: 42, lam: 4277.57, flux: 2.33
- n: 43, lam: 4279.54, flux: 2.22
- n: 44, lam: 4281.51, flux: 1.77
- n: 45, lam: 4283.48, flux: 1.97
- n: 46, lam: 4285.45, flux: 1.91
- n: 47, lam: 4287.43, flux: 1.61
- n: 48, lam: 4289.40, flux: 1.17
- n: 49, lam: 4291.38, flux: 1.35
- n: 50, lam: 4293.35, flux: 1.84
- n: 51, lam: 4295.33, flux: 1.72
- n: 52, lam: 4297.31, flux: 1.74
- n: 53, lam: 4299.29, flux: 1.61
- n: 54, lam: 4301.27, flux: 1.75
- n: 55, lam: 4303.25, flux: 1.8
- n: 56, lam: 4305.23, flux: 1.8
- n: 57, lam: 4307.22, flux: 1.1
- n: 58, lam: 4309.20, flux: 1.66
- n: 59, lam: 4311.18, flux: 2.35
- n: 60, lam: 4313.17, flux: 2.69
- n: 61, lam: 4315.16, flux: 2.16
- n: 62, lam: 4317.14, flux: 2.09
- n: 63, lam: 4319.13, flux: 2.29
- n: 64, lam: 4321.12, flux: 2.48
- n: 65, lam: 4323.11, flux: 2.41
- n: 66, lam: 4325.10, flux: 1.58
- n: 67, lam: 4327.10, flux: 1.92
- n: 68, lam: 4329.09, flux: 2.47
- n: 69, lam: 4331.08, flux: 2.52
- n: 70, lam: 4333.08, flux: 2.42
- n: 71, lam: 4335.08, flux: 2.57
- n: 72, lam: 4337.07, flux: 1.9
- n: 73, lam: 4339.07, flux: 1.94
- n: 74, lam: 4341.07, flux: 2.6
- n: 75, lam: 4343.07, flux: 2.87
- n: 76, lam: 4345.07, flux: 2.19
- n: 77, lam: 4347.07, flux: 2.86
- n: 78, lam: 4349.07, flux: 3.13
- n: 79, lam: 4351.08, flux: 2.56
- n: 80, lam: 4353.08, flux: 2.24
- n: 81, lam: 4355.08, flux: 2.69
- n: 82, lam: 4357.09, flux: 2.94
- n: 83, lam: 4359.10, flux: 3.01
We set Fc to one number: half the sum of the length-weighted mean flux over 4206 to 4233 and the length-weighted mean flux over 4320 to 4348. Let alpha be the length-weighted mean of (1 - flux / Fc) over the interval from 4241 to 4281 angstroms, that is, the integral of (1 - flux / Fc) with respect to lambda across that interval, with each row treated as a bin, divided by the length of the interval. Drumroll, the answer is 0.03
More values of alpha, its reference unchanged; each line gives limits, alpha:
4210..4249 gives 0.26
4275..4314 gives 0.01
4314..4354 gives -0.31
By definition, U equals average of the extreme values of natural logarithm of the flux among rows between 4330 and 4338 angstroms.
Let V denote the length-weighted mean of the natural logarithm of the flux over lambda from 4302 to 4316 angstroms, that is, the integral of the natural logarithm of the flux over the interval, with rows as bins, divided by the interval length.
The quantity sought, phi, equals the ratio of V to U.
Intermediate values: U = 0.79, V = 0.6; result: 0.8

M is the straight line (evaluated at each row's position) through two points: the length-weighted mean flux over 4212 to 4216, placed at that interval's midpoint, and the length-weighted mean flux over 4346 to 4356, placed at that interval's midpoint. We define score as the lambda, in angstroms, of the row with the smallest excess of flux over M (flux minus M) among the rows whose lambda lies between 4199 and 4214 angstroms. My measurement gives 4201.43 angstroms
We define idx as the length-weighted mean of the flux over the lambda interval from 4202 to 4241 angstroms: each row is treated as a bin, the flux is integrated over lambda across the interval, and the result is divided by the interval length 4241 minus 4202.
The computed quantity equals 1.35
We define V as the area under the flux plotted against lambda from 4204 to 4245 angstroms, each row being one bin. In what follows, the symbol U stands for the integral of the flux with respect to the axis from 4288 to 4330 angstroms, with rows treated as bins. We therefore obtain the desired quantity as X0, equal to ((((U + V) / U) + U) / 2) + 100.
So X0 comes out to 141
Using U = 80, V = 56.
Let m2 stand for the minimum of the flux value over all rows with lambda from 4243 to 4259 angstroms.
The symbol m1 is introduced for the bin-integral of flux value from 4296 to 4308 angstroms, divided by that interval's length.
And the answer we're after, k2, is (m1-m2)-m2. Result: -0.6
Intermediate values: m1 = 1.6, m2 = 1.12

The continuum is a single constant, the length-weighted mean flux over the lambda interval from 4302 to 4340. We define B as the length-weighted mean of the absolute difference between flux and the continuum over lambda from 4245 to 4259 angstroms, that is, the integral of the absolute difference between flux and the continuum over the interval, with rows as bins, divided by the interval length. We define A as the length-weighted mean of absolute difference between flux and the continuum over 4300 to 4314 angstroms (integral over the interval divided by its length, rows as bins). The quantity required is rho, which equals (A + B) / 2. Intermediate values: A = 0.47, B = 0.5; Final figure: 0.5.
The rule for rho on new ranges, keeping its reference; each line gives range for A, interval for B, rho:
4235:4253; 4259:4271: 0.3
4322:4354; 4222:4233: 0.9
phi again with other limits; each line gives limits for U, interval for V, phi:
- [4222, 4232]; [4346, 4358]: -3.1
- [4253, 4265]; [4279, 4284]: 1.6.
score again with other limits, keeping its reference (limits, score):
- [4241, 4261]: 4253.99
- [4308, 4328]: 4325.10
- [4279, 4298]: 4289.40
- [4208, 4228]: 4226.65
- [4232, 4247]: 4232.50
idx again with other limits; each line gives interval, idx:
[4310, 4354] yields 2.37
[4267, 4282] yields 1.77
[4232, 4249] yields 1.55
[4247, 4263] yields 1.62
